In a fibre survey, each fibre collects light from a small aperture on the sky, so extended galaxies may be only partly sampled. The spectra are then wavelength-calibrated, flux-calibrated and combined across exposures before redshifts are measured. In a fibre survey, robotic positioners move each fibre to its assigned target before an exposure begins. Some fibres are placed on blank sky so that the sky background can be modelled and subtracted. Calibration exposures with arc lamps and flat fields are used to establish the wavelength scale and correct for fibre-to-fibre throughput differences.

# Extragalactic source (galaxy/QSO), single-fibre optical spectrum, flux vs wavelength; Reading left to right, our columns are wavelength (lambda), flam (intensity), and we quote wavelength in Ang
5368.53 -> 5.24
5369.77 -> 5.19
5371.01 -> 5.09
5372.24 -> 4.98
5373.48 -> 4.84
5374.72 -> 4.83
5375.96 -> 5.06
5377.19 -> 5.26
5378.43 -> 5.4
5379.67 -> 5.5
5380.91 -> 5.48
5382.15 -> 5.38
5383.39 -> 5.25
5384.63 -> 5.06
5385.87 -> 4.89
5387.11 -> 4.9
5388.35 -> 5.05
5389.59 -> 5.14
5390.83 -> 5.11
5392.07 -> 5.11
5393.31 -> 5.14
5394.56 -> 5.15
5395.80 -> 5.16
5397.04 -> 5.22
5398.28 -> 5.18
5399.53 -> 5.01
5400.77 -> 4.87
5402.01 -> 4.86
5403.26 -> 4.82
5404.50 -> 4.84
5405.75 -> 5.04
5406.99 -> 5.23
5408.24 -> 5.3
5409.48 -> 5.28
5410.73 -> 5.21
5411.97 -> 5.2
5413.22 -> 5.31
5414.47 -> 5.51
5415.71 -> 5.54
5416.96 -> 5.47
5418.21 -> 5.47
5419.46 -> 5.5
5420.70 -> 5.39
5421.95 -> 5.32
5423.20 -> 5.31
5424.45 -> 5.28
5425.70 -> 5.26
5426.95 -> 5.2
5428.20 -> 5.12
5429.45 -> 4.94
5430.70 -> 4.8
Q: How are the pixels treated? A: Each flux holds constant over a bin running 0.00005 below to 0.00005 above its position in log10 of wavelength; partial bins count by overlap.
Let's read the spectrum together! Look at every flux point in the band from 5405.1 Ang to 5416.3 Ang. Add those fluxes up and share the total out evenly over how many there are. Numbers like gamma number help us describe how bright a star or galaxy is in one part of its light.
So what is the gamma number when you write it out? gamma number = 5.29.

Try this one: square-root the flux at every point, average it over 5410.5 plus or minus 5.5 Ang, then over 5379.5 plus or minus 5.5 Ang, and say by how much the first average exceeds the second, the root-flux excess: 0.01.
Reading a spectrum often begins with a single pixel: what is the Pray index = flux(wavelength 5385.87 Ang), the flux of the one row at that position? 4.89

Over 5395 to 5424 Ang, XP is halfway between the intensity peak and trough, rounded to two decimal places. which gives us 5.18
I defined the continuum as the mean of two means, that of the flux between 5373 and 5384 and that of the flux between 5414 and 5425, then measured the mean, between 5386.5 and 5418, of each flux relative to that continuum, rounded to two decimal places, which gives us 0.97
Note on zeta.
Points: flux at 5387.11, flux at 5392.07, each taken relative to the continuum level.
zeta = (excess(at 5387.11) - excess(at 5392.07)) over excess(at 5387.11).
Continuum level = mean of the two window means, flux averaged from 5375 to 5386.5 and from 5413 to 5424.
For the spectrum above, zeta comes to 0.48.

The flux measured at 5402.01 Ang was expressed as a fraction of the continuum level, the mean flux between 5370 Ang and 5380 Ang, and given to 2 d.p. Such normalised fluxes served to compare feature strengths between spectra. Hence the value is 0.95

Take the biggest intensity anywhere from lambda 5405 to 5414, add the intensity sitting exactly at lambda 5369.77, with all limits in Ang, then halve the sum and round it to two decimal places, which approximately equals 5.25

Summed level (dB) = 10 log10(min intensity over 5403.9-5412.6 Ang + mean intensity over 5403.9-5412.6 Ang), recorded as 10.0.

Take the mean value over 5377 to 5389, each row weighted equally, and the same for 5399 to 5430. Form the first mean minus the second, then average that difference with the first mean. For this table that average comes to 2.61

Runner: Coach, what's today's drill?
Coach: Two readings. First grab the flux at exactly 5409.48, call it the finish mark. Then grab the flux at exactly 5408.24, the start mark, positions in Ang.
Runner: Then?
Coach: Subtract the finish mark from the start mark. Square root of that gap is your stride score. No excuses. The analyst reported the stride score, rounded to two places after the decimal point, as 0.14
